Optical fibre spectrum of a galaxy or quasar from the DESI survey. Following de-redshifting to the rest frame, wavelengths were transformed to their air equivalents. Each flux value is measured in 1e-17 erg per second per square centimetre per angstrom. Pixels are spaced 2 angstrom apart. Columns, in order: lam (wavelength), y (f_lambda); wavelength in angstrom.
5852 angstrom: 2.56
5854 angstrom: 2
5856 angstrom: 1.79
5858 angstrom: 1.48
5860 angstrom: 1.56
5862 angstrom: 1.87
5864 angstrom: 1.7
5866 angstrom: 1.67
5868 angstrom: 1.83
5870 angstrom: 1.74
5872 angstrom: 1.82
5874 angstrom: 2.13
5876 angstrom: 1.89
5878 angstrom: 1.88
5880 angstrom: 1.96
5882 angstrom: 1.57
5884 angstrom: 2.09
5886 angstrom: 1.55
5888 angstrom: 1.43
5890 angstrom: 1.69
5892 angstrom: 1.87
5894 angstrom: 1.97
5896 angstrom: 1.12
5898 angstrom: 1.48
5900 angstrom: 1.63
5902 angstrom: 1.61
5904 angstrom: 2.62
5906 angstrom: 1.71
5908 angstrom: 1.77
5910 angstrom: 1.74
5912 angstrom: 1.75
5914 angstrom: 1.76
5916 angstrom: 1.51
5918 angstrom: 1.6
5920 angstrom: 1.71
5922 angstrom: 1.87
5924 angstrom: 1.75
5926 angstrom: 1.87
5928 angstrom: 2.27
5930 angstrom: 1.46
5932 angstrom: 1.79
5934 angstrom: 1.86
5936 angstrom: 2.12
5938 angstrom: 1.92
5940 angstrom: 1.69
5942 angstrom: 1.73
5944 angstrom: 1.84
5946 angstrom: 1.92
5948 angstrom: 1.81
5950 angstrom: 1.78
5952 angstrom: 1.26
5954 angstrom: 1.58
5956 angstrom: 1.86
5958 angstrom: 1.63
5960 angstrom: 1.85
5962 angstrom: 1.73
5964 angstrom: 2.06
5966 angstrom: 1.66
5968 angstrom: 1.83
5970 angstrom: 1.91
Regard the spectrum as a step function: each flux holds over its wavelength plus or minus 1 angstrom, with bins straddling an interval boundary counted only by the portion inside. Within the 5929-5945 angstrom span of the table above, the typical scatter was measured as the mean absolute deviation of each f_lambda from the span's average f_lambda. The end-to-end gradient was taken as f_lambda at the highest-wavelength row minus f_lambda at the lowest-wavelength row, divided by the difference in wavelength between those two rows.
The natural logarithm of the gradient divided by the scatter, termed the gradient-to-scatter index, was -1.6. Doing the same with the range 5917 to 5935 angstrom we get -2.2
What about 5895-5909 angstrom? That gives -1.6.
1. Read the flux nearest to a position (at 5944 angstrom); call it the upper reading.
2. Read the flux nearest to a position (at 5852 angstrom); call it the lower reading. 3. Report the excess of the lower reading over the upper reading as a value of 0.72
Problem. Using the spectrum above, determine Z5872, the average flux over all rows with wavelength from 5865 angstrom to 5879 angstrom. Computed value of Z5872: 1.85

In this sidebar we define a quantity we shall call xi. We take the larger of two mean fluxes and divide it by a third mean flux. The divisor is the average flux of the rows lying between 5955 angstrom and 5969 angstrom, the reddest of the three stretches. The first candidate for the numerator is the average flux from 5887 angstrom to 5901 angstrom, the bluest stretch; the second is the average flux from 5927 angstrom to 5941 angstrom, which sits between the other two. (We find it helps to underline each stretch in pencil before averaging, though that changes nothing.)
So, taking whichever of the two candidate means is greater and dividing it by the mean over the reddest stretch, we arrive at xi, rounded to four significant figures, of 1.039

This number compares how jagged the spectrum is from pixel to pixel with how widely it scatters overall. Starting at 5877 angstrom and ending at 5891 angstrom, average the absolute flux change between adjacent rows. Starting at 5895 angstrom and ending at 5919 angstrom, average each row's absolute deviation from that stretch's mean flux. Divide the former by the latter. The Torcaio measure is 1.59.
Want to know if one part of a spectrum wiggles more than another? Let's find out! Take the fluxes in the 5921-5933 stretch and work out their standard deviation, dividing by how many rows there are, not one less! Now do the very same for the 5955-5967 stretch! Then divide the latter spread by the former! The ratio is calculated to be 0.61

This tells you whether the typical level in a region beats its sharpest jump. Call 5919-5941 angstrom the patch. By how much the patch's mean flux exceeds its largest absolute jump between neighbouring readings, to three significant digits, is 1.04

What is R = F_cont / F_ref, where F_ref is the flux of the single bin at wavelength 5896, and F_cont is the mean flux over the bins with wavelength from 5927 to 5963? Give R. 1.6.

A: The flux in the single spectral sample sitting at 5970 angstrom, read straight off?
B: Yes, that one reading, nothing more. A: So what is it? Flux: 1.91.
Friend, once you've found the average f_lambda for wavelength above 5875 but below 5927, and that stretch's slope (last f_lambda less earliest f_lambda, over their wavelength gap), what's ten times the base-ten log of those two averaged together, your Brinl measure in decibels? -0.590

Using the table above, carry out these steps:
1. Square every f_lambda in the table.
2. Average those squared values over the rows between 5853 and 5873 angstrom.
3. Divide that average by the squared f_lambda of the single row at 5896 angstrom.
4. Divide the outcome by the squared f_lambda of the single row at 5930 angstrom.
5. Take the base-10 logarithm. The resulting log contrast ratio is 0.1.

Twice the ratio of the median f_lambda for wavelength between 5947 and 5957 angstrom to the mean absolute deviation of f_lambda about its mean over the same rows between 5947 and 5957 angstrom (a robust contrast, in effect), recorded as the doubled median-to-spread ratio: 18.7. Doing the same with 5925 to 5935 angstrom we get 20.7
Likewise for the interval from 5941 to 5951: 70.7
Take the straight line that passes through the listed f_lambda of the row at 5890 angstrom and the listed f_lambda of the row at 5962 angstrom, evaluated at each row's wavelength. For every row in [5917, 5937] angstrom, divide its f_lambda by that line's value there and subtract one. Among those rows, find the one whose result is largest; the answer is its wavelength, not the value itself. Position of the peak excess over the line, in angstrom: 5928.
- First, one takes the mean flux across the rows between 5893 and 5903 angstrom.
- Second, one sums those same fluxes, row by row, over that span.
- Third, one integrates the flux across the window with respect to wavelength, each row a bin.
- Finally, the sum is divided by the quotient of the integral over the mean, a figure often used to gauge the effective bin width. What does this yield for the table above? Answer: 0.78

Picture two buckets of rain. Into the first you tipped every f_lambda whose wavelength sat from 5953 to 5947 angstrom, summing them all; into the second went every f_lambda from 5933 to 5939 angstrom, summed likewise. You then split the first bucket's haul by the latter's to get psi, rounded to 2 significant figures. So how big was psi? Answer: 0.82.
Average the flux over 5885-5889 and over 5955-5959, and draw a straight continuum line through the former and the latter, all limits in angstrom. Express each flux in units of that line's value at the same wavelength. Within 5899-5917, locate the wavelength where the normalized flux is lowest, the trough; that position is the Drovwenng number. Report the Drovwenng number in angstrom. 5916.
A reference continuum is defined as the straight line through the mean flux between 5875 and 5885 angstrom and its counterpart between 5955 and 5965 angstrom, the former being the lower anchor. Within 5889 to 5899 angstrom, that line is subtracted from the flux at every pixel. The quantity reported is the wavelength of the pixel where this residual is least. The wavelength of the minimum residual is 5896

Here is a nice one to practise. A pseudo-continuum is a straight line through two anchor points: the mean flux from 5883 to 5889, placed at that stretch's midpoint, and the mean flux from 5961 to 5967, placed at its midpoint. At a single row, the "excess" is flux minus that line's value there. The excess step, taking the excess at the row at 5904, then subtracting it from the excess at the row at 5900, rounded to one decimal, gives -1.0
